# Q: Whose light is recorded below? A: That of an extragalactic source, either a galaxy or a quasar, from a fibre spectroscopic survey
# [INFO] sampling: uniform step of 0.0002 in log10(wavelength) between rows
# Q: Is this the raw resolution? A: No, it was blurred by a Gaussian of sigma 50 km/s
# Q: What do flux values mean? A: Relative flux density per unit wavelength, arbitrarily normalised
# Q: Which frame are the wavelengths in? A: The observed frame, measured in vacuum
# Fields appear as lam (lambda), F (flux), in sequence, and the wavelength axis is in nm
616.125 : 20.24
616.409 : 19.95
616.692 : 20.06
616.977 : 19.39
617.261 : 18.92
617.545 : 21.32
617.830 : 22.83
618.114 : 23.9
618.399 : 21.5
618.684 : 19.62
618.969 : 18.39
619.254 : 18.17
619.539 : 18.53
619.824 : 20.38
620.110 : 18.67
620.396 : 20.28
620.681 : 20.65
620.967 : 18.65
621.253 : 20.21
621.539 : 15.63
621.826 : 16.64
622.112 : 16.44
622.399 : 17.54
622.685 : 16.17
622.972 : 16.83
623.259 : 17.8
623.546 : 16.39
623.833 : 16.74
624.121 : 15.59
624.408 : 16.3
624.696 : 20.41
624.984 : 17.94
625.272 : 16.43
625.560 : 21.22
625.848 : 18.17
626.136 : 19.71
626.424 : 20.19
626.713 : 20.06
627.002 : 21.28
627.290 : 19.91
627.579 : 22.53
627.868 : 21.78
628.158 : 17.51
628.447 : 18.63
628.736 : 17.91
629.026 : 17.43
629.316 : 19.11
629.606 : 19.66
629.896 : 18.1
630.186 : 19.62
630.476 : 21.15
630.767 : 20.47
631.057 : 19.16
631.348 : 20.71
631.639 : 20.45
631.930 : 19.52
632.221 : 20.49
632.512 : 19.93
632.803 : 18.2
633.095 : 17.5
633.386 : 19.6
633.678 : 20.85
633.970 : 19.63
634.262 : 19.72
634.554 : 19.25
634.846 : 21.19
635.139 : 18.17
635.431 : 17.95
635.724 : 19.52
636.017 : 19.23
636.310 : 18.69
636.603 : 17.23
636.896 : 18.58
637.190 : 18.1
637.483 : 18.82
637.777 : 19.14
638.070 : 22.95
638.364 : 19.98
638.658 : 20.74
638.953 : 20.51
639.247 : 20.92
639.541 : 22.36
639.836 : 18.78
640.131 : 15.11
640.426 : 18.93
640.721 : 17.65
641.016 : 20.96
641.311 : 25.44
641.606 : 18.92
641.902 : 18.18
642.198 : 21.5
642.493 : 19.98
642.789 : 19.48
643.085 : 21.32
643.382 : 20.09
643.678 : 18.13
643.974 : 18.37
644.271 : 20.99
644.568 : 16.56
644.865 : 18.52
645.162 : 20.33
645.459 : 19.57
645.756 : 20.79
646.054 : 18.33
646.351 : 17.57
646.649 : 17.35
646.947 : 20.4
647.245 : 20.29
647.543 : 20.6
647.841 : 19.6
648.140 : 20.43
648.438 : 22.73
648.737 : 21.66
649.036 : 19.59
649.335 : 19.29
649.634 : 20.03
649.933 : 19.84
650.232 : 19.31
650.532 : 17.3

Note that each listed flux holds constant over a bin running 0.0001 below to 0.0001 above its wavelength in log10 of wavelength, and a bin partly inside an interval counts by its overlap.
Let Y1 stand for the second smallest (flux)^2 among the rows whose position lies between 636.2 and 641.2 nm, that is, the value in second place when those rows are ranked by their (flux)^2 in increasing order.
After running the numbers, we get 297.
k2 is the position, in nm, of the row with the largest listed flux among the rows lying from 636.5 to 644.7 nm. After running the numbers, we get 641.311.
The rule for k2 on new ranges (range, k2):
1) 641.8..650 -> 648.438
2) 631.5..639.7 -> 638.070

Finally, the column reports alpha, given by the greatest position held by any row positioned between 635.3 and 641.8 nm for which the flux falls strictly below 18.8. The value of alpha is 640.721 nm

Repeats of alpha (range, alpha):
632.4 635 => 633.095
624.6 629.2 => 629.026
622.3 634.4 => 633.095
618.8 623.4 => 623.259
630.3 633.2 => 633.095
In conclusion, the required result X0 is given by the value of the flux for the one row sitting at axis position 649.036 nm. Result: 19.59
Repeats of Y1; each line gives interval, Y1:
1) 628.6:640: 304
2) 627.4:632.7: 307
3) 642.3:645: 329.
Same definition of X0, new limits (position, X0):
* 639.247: 20.92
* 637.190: 18.1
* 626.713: 20.06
